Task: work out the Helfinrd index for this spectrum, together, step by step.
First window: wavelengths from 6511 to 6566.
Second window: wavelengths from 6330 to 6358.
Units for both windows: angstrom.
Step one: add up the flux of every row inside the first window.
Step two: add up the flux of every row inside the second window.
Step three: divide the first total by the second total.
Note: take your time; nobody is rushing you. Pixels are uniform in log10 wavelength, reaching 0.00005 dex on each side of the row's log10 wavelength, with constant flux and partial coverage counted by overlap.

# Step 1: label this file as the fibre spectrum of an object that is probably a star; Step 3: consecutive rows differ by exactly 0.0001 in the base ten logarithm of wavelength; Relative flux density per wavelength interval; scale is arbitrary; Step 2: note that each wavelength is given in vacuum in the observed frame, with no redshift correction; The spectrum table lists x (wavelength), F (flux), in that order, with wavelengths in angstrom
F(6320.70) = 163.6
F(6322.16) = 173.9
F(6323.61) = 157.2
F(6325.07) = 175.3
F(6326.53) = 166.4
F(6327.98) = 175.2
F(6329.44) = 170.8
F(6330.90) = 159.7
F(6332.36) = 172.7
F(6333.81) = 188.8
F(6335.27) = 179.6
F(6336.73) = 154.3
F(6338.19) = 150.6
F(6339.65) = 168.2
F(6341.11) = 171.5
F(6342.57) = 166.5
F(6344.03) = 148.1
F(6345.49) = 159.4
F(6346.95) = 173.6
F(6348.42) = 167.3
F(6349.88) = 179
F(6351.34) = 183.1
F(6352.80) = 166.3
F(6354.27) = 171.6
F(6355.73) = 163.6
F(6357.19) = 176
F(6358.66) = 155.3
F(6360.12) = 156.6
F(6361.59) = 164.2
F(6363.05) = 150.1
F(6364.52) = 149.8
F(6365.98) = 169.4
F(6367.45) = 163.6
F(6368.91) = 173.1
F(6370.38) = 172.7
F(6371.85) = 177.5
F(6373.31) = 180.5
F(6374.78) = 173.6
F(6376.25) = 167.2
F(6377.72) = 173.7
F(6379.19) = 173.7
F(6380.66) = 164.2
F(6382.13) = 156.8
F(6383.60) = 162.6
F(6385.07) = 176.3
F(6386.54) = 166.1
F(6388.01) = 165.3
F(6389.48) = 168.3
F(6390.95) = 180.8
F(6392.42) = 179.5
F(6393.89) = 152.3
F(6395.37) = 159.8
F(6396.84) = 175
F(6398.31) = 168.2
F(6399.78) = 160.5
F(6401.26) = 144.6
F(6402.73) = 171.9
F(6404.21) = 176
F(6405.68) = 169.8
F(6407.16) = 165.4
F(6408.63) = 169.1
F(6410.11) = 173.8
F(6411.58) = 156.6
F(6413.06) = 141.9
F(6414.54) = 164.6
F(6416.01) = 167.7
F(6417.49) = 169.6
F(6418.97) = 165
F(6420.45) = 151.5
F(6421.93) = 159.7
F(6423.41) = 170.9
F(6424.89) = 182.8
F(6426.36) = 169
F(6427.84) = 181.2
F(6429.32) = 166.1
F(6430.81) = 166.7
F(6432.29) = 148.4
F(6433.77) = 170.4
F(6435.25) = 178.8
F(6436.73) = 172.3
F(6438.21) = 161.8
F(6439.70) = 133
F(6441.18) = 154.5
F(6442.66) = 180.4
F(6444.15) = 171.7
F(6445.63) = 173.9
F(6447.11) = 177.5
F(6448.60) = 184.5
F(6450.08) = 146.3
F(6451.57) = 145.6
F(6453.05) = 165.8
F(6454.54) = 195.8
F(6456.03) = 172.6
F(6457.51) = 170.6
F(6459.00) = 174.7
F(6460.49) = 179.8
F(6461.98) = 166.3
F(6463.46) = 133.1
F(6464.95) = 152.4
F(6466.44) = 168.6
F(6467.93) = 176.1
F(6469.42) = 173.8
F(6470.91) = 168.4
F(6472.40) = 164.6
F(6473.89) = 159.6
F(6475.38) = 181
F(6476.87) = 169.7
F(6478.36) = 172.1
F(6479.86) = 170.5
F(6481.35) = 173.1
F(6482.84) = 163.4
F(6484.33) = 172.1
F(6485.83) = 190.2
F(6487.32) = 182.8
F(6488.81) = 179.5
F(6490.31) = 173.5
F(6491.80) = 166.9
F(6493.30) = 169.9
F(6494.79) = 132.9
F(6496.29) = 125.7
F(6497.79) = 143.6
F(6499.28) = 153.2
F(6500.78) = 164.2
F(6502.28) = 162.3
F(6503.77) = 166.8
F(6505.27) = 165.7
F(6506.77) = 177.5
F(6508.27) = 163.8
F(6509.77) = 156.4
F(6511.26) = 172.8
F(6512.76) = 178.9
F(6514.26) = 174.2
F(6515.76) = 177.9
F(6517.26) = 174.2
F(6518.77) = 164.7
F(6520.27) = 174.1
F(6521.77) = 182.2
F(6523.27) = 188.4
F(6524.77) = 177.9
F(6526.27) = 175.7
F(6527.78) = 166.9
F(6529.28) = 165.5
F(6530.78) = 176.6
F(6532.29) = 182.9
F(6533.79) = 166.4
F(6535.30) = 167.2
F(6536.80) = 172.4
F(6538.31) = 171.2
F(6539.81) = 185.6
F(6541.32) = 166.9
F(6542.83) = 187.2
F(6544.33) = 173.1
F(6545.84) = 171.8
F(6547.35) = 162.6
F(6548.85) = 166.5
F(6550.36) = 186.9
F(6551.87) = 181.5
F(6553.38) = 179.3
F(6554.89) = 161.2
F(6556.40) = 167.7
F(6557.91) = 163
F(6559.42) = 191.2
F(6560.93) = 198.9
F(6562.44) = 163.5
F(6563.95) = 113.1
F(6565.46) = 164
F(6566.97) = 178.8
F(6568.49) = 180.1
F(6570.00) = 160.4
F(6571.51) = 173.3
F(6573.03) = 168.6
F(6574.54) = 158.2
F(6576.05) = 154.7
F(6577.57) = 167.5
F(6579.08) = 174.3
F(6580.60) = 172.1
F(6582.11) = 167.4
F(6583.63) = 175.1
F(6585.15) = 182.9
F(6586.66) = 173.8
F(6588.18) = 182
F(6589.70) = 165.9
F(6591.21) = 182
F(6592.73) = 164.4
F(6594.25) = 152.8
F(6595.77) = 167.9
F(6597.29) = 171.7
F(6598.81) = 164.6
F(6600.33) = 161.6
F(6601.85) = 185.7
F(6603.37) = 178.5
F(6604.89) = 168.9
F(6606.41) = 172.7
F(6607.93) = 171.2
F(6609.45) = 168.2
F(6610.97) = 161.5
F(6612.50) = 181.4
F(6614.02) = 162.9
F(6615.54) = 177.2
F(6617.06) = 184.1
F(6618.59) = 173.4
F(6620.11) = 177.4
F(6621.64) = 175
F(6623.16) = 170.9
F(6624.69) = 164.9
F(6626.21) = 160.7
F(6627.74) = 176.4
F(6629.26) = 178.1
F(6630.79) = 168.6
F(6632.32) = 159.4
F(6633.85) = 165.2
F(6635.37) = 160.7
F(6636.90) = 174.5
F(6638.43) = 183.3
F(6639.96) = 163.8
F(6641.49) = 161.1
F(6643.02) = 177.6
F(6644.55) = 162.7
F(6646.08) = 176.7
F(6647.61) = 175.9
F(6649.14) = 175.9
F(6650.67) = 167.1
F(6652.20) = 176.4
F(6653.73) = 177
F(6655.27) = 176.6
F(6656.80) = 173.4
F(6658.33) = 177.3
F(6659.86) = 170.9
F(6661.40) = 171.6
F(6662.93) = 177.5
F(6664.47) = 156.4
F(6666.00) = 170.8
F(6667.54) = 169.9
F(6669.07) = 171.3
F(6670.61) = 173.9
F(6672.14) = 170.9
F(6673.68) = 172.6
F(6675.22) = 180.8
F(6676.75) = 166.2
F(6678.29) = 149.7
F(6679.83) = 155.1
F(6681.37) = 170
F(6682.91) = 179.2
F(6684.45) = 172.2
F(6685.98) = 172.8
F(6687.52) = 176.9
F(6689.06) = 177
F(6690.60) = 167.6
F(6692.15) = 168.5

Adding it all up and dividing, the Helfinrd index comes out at 2.0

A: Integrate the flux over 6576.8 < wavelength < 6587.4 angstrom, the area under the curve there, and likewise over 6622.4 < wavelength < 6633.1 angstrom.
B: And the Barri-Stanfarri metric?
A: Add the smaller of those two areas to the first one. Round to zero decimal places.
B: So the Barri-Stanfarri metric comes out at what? 3638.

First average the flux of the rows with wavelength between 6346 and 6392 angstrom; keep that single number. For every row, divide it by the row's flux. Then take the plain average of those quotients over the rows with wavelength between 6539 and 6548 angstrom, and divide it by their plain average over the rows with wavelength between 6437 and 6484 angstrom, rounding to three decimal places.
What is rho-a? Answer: 0.953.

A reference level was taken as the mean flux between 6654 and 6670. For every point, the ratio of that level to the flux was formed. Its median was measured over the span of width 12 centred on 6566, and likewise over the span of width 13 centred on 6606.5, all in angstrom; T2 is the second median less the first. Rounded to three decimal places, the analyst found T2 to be -0.016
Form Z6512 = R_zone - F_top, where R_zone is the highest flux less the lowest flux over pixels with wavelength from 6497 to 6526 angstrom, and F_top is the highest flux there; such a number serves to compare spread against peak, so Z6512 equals -144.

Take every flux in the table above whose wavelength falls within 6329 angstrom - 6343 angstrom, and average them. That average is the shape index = 168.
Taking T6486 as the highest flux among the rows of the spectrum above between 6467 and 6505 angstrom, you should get 190.2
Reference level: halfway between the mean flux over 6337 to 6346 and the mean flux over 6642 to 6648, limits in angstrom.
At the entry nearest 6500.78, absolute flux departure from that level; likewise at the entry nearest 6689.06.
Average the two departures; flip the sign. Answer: -6.4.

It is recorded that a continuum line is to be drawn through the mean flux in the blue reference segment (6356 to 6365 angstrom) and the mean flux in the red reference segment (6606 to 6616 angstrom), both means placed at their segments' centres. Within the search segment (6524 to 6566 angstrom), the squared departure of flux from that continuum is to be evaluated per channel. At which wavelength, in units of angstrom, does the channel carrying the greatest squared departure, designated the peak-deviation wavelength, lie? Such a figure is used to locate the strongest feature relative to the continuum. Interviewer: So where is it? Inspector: 6563.95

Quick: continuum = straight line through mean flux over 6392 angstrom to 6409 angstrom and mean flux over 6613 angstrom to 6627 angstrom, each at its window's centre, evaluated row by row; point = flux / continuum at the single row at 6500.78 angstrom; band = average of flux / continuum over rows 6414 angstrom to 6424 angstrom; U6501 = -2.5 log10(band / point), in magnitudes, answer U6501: -0.014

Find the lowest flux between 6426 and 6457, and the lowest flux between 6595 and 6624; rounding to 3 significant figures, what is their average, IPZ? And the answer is 147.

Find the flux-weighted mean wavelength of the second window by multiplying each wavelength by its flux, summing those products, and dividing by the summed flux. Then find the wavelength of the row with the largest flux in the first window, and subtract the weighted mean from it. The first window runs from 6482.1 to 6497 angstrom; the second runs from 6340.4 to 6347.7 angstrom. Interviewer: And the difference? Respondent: 141.8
